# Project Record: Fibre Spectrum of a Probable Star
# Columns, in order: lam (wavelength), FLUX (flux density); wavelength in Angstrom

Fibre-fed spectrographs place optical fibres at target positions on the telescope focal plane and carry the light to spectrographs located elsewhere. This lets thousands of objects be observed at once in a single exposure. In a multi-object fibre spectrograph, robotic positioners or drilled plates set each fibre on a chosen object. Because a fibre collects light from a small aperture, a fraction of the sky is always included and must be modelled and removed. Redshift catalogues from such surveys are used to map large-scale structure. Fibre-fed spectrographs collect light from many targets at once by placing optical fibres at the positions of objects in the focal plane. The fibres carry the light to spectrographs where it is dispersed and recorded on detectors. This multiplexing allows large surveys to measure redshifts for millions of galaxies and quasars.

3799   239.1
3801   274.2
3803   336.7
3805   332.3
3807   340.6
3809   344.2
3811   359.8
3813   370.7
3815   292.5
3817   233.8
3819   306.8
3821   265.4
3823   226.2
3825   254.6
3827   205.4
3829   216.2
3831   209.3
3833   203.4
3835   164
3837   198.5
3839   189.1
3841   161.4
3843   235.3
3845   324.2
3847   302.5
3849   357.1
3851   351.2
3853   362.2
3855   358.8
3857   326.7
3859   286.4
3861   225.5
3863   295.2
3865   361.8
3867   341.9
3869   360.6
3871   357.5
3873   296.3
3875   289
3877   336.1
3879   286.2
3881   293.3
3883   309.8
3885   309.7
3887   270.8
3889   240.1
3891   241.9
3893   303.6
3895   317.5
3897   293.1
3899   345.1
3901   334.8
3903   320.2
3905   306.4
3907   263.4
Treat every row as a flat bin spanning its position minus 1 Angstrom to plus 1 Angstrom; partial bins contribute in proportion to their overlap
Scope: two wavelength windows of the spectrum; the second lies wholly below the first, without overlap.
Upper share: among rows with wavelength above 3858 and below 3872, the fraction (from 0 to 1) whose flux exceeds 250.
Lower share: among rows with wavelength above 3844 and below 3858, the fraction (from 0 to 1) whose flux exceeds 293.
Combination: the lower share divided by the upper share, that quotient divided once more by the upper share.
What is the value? 1.36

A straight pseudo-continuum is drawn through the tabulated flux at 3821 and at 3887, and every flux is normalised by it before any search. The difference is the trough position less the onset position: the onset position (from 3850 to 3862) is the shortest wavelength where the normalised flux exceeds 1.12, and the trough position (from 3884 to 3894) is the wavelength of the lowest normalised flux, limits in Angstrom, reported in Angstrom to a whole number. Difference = 38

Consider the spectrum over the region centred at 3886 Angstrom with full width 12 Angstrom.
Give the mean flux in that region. 278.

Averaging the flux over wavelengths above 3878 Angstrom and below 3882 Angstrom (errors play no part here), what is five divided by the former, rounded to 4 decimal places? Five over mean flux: 0.0173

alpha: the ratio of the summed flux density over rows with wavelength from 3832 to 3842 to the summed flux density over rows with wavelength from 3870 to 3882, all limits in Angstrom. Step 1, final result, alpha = 0.49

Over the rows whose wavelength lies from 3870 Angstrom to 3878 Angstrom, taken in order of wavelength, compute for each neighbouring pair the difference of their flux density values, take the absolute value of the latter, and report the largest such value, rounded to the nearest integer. 61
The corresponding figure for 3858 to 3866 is 70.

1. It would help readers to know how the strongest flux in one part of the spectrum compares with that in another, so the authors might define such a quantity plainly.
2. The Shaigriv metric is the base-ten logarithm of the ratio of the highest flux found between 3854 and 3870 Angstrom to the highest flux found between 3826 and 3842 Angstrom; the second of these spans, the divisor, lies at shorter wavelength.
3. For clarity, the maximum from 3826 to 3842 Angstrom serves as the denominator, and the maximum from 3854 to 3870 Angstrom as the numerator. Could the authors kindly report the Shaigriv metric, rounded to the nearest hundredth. 0.22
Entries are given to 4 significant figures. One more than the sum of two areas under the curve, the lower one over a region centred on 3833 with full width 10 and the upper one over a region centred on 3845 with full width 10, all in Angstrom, 4745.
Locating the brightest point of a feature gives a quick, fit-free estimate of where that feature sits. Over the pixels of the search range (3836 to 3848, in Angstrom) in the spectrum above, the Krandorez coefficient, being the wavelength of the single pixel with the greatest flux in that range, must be 3845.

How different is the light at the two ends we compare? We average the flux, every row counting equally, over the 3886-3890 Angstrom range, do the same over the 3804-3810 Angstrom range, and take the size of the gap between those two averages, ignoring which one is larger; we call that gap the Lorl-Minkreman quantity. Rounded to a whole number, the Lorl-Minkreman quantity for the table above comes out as 84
